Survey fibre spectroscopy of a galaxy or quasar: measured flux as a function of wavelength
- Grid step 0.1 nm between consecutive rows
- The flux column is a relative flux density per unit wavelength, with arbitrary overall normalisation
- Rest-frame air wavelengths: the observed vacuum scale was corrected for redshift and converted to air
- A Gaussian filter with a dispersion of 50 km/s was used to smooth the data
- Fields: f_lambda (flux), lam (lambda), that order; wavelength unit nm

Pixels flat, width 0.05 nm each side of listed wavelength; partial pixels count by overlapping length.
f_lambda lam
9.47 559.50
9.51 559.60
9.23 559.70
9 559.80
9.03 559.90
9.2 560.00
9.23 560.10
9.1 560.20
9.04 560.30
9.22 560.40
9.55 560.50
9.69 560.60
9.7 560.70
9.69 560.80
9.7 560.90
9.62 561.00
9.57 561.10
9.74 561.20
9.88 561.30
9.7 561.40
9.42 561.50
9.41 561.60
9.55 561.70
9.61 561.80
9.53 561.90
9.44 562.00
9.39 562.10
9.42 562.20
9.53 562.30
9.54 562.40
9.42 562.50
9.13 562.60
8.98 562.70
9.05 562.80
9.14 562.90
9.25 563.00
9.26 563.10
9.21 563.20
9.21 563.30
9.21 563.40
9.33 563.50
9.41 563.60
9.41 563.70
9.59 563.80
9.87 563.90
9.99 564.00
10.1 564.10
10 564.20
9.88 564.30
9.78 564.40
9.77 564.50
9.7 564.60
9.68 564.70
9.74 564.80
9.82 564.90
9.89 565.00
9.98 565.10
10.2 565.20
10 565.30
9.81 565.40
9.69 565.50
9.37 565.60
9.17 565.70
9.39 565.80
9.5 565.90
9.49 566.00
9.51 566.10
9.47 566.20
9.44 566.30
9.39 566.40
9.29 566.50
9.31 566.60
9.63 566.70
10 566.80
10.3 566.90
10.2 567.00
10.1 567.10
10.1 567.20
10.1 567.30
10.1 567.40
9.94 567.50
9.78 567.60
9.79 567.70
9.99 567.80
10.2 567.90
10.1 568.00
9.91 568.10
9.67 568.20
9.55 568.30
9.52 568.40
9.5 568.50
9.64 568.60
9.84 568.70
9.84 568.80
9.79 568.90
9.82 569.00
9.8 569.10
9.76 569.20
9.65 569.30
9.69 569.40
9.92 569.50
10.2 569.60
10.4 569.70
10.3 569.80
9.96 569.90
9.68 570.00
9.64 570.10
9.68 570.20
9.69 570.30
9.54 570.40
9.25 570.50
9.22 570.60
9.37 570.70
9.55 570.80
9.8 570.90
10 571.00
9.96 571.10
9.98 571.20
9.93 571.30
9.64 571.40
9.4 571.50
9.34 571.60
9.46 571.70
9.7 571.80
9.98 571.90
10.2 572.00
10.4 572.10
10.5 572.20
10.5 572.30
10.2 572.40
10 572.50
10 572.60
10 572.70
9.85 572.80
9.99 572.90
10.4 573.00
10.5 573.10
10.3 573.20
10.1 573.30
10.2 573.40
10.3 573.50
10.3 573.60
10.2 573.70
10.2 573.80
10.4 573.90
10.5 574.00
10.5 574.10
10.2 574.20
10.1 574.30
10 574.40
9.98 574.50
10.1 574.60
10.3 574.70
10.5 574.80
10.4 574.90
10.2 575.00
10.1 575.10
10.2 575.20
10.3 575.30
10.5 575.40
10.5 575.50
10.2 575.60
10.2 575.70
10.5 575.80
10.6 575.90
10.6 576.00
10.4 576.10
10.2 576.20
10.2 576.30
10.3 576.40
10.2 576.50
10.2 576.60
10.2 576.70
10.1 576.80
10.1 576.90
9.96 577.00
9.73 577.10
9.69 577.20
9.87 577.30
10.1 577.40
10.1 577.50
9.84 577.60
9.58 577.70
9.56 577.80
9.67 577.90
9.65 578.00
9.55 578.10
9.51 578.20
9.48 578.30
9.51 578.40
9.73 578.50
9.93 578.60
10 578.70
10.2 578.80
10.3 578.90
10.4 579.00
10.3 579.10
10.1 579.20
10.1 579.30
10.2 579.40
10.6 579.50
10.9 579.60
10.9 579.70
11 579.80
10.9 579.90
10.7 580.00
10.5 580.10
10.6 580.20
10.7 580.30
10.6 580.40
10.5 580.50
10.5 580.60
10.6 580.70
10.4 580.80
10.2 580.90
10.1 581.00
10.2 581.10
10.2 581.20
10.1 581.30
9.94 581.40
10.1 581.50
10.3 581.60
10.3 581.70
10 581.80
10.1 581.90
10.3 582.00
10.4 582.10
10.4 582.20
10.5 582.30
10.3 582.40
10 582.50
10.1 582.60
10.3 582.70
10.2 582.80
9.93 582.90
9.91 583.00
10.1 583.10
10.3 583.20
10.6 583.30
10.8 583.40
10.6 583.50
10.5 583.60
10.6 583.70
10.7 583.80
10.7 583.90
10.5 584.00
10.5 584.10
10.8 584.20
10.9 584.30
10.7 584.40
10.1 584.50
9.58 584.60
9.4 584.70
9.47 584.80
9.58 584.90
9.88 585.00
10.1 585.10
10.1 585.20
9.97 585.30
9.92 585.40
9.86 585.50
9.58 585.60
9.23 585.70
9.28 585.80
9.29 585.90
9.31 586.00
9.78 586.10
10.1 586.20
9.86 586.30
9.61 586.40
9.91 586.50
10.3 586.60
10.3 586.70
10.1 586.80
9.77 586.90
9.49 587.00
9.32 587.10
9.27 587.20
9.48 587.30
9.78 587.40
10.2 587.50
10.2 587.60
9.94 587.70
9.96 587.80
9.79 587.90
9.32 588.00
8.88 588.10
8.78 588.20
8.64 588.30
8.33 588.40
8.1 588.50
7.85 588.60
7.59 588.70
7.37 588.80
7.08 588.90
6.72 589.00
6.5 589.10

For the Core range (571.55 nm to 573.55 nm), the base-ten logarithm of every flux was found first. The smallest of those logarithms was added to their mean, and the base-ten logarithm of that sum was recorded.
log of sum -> 0.295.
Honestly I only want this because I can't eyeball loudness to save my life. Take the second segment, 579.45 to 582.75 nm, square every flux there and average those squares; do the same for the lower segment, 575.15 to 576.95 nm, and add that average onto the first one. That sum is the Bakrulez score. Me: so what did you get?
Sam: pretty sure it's 214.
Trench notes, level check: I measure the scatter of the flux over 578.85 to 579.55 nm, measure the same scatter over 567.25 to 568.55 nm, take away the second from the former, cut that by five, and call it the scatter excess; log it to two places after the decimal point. -0.01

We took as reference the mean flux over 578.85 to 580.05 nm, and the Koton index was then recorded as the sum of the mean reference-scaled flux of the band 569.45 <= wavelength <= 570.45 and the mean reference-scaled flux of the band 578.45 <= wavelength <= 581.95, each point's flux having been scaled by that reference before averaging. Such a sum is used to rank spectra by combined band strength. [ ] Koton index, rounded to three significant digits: 1.92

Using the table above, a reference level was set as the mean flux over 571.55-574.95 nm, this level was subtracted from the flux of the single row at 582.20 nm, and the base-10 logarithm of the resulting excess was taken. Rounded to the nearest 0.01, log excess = -0.63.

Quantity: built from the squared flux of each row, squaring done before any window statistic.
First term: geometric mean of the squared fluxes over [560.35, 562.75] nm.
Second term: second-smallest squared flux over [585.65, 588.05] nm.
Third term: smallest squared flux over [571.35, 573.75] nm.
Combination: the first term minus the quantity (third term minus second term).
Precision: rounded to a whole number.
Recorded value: 89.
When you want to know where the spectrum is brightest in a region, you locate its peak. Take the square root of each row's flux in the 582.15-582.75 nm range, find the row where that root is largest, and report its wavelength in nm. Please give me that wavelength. 582.30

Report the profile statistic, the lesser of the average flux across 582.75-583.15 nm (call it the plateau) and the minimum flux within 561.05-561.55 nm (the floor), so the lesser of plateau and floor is 9.4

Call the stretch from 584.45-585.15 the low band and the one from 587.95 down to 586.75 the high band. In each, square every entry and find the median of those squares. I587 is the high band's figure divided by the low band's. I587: 1.04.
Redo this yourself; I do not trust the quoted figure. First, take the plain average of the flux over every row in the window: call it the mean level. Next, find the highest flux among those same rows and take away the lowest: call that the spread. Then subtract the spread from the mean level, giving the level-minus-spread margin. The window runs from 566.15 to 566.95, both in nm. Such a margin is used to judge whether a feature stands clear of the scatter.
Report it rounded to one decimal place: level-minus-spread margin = 8.6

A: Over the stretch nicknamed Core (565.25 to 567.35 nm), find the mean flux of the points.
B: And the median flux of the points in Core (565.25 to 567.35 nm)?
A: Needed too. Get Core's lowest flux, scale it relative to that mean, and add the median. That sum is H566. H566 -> 10.5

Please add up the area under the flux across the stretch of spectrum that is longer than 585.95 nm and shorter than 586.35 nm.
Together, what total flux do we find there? 3.9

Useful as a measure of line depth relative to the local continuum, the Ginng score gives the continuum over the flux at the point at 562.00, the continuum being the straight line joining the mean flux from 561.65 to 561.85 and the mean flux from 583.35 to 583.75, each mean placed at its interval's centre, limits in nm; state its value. 1.02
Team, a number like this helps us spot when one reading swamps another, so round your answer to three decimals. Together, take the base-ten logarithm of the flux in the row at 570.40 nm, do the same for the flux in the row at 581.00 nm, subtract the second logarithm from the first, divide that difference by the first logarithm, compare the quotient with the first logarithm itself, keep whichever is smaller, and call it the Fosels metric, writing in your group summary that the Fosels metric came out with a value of -0.025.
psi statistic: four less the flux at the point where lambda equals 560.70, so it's -5.70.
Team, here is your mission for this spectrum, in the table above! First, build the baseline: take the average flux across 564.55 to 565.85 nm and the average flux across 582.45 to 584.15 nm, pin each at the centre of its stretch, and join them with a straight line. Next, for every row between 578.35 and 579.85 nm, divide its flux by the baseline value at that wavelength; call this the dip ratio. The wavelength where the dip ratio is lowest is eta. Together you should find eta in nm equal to 578.40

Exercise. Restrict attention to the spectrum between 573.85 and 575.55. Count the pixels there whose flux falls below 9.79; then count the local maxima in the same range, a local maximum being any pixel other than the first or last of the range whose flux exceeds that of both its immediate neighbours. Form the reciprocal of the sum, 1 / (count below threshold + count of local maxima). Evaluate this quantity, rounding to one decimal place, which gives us 1.0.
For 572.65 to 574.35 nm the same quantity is 1.0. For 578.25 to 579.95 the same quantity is 0.2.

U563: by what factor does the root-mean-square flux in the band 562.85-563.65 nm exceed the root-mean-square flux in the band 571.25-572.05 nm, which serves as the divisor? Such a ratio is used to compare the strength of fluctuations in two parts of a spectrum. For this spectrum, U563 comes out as 0.95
